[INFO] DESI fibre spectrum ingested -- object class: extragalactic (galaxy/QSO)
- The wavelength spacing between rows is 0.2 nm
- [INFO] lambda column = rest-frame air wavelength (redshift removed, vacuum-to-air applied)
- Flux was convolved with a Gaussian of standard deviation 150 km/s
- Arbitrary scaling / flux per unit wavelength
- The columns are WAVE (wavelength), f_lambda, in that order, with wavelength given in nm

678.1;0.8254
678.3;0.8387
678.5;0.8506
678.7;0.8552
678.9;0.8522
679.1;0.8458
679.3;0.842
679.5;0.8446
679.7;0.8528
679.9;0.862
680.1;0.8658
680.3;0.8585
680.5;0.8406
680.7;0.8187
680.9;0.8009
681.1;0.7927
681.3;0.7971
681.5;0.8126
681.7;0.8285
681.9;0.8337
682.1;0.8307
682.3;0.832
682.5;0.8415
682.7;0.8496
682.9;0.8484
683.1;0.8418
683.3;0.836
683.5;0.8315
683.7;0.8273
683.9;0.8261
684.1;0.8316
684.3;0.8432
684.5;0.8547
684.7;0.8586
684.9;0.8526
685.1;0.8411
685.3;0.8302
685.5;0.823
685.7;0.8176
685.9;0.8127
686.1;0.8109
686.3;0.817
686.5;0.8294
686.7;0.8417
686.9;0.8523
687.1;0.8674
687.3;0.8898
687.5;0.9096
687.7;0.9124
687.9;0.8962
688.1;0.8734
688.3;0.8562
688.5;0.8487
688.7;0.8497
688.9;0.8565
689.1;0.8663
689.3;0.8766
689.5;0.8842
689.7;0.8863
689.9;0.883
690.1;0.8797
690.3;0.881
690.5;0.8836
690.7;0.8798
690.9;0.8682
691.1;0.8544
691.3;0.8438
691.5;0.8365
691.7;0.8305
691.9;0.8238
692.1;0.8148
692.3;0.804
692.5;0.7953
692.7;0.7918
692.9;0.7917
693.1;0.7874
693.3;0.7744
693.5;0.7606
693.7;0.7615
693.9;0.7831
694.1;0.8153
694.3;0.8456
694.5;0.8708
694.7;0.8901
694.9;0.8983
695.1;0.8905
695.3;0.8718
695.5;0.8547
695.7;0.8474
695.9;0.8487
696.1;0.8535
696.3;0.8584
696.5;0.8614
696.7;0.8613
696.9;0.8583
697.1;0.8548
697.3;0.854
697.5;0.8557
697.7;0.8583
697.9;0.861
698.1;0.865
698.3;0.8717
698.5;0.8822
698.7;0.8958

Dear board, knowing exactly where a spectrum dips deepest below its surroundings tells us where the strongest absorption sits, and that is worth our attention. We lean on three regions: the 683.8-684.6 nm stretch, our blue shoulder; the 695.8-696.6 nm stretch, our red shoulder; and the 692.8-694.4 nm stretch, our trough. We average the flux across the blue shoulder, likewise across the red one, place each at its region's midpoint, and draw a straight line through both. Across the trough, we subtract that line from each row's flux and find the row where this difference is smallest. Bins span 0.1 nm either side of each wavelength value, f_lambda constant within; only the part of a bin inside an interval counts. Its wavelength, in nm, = 693.5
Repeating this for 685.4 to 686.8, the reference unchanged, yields 686.1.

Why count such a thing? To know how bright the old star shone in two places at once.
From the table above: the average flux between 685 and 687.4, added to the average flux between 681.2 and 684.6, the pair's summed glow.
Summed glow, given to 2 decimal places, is 1.67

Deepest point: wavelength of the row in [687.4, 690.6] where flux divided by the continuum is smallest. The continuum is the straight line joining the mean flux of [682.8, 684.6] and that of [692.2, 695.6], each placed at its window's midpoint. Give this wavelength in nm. 688.5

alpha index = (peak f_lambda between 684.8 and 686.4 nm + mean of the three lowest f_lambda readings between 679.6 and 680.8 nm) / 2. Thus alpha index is 0.845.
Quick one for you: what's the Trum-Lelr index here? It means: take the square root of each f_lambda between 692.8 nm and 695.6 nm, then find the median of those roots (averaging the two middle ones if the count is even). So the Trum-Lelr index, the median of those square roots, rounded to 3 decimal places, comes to 0.911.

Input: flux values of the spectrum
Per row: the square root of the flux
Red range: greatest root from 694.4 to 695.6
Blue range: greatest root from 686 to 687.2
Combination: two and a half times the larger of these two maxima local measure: 2.37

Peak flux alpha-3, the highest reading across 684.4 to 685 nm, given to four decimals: 0.8586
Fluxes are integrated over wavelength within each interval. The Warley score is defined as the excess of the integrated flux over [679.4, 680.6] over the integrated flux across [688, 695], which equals -5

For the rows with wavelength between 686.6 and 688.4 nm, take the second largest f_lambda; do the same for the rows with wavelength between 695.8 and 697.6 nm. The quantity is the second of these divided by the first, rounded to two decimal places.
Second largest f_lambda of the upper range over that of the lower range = 0.95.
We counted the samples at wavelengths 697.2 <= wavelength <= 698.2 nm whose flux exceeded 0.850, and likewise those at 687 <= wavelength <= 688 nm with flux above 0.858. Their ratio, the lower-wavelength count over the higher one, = 1.00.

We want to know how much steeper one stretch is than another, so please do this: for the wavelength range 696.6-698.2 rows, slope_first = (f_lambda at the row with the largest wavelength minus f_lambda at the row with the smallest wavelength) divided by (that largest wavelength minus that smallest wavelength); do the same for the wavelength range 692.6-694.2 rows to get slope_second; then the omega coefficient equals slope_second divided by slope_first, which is 6.4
